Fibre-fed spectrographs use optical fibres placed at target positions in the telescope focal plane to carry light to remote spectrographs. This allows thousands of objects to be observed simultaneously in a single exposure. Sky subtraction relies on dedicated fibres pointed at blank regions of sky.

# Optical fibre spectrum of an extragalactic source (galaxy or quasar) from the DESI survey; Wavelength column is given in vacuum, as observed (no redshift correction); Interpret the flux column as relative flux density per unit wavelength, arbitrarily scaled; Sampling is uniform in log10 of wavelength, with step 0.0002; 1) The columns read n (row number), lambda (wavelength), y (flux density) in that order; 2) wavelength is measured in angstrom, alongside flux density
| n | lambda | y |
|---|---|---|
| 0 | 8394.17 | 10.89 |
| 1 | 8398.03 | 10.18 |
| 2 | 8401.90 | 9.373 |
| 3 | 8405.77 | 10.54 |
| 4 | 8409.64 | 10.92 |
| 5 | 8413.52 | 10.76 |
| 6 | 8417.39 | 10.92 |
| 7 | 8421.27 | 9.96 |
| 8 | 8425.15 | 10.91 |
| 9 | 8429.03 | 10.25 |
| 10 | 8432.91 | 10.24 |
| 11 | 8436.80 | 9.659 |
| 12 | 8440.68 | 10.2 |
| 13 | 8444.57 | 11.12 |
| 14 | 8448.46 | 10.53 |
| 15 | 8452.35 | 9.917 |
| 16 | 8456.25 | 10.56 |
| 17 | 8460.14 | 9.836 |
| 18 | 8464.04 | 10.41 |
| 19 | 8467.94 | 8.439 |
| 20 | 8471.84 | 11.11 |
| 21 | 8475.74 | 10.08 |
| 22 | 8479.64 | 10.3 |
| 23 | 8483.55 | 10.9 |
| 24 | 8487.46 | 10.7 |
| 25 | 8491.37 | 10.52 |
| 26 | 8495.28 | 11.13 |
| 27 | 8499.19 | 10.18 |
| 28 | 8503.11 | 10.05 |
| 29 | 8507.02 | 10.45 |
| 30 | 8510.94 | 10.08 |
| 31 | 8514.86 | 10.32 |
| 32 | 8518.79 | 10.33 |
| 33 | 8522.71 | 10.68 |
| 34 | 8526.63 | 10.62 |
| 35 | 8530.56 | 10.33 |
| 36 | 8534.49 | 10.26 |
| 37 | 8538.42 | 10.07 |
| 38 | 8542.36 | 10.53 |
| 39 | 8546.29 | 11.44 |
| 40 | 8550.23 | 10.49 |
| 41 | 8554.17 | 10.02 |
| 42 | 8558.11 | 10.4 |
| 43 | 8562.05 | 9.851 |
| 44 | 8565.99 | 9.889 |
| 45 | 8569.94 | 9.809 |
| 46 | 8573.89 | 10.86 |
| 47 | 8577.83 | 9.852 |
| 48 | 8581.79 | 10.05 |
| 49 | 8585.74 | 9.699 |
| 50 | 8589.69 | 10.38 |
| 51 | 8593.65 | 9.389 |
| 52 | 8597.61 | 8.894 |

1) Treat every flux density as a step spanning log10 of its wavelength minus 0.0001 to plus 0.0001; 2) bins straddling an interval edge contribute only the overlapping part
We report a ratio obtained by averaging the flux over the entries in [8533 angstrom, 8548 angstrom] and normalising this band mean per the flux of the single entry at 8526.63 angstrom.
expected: 1.00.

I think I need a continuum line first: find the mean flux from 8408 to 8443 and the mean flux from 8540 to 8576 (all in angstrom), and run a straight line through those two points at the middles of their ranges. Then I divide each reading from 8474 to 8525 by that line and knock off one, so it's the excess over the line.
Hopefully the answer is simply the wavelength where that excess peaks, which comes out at 8495.28 angstrom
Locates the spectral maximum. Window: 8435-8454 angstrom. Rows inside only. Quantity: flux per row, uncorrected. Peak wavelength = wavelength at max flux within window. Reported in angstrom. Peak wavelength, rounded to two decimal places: 8444.57 angstrom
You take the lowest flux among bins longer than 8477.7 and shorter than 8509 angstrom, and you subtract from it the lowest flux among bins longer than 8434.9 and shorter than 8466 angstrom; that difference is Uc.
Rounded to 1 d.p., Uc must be 0.4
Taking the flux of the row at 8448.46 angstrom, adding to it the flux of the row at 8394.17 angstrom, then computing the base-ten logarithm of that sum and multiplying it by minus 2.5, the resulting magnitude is -3.33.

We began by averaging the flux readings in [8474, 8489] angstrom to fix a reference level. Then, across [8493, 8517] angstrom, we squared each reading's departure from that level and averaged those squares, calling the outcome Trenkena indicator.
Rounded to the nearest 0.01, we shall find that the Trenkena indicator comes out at 0.15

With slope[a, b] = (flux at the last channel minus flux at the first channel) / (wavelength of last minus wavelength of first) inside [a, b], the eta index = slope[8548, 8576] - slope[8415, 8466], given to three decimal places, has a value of 0.027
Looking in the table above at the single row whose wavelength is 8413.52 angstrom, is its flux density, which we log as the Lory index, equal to 10.76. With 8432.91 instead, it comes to 10.24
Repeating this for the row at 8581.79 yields 10.05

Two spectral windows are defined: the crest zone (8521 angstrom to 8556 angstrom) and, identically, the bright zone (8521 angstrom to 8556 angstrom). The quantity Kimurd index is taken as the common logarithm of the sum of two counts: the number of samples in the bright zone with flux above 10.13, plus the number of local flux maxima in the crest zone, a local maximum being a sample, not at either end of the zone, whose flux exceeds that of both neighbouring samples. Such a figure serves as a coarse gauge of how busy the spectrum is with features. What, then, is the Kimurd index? 0.90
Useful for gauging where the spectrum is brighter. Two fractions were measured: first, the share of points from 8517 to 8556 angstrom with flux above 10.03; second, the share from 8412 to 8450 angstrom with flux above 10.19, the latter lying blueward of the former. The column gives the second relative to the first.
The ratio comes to 0.89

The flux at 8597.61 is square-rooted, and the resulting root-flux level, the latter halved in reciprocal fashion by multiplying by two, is 5.96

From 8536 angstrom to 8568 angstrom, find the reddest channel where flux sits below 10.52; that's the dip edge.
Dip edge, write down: 8565.99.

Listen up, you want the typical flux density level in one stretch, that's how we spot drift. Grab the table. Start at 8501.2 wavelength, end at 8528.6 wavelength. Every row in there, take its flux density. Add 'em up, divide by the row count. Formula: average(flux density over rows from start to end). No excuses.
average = 10.36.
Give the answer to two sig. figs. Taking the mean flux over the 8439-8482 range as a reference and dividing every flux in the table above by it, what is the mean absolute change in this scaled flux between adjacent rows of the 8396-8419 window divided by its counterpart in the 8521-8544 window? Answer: 2.5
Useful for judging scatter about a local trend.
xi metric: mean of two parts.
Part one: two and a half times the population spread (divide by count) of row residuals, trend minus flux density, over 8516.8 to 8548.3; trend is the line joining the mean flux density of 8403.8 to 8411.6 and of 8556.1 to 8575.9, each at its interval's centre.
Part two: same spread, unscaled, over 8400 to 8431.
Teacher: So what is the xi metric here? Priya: 0.77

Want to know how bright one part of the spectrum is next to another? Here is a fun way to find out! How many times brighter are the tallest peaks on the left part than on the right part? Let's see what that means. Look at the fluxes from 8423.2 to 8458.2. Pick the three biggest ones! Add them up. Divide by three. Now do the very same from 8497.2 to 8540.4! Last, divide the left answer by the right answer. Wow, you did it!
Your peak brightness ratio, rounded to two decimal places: 1.03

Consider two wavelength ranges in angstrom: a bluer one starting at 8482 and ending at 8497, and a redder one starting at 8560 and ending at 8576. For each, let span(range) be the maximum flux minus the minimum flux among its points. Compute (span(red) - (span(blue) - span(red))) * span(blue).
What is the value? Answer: 0.9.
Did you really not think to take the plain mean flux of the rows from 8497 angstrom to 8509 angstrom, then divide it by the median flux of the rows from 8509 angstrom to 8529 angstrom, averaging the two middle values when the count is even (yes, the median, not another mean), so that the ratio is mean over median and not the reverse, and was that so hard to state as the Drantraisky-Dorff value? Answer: 0.99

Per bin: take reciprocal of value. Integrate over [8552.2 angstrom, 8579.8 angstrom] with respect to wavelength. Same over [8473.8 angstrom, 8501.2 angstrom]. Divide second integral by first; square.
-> 0.90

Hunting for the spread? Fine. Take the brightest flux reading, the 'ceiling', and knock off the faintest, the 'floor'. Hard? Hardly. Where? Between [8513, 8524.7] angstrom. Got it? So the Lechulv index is 0.36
